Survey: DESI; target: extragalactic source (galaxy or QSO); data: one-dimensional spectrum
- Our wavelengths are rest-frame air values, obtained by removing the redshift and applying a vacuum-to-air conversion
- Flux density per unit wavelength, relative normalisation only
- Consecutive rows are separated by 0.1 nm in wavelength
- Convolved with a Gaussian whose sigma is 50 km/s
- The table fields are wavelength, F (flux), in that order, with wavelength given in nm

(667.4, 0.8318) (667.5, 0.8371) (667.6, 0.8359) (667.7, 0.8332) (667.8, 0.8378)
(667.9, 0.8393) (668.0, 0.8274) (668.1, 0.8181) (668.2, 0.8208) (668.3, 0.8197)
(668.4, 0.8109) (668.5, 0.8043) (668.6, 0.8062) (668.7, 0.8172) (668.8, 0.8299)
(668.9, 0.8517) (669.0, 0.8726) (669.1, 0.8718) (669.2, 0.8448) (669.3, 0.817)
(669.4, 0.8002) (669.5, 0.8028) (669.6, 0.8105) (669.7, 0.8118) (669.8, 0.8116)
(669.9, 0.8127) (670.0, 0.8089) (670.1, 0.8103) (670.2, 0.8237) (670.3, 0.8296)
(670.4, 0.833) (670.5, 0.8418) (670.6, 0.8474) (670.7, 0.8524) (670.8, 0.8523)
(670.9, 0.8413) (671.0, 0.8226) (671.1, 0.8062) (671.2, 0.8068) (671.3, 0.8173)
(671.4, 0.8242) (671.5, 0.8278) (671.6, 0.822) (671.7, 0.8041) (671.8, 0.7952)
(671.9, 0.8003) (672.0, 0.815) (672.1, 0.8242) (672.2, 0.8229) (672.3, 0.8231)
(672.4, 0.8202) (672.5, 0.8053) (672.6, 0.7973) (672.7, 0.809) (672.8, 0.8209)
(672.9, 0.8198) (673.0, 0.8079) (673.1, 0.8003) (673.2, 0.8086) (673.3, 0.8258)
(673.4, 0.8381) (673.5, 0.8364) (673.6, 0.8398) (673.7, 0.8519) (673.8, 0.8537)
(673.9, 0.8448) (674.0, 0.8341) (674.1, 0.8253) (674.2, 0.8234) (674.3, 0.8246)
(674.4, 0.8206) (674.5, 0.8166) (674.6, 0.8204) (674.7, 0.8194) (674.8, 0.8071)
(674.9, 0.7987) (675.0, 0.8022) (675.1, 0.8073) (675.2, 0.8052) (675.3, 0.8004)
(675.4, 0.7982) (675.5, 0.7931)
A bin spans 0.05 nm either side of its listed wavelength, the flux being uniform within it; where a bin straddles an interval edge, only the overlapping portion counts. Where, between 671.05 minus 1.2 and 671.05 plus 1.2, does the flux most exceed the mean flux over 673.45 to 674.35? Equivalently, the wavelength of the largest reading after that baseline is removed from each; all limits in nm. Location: 670.7 nm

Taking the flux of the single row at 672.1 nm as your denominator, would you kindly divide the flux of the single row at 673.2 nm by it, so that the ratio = 0.981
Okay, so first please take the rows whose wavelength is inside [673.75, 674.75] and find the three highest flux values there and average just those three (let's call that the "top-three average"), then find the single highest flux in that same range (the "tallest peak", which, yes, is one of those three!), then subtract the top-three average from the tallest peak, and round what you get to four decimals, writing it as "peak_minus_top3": 0.0095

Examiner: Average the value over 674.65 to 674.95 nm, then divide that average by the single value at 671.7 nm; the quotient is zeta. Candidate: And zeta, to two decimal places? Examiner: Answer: 1.01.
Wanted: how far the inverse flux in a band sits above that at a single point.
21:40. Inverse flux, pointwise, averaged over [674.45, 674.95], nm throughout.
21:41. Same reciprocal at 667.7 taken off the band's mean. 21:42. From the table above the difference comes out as 0.031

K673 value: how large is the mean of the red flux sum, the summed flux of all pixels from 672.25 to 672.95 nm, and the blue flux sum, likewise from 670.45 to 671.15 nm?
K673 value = 5.78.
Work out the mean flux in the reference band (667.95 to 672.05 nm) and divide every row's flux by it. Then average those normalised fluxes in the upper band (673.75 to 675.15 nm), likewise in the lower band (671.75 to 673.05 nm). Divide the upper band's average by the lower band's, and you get 1.01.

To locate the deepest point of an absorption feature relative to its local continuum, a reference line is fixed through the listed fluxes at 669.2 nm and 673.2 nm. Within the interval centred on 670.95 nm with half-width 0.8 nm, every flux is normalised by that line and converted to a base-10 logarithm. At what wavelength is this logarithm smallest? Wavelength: 671.1 nm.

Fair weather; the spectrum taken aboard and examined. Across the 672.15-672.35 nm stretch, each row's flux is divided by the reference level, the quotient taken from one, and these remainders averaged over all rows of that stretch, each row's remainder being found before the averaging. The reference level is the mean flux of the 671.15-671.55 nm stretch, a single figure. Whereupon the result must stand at 0.00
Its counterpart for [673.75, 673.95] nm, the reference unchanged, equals -0.04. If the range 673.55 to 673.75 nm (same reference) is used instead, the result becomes -0.03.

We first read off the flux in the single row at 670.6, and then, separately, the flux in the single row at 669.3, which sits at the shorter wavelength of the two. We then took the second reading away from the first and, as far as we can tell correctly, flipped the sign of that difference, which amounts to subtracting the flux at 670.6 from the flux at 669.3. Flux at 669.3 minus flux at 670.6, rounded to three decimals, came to -0.030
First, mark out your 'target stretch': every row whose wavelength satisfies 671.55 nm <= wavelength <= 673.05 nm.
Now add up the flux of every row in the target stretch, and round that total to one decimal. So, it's 12.2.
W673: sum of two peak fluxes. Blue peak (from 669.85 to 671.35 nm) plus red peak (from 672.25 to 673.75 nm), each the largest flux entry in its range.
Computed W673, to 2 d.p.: 1.70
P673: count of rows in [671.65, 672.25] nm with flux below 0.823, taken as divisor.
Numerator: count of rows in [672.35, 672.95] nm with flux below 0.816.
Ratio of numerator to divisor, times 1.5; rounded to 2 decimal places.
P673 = 0.90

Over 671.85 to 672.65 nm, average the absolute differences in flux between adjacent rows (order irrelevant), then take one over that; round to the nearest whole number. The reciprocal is 137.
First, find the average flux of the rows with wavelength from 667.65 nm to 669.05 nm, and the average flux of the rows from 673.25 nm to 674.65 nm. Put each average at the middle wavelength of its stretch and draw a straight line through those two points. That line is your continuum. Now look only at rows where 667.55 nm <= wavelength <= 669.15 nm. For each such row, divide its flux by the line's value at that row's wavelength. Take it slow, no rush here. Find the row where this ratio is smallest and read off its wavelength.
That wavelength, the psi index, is 668.5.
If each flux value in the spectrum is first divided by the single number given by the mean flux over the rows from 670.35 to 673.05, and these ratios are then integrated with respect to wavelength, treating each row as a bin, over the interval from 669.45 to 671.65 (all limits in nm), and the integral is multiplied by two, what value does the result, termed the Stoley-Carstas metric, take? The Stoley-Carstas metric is 4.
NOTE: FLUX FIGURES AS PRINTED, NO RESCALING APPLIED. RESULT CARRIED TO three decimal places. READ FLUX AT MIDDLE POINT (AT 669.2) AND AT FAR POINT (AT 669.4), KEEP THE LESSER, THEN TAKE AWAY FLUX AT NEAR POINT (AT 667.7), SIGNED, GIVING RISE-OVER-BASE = -0.033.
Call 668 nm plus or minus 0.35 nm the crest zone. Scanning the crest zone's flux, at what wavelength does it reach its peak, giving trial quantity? 667.9 nm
